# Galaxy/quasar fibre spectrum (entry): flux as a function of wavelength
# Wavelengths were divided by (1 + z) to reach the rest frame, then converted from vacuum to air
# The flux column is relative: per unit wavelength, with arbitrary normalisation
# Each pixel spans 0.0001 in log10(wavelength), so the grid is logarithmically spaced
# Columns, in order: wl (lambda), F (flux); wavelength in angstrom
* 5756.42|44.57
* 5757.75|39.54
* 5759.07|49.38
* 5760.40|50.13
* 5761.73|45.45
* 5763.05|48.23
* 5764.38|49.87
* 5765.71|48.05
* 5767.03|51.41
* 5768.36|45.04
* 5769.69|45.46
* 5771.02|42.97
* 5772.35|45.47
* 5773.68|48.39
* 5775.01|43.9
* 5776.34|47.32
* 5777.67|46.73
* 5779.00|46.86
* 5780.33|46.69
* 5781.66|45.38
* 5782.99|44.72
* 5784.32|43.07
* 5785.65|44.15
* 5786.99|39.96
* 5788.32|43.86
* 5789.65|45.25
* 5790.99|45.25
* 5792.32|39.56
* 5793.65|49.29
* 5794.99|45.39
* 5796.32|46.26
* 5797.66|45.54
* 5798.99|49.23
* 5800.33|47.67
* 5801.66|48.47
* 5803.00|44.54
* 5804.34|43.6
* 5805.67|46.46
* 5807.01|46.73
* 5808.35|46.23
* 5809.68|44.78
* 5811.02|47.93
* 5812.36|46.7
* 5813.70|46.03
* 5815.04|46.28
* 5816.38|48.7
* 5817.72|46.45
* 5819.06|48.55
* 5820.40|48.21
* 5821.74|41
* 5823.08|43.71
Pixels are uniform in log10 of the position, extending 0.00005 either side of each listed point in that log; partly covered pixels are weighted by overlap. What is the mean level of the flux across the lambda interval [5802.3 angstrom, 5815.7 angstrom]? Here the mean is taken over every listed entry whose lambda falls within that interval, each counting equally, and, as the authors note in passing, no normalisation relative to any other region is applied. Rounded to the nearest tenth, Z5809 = 45.9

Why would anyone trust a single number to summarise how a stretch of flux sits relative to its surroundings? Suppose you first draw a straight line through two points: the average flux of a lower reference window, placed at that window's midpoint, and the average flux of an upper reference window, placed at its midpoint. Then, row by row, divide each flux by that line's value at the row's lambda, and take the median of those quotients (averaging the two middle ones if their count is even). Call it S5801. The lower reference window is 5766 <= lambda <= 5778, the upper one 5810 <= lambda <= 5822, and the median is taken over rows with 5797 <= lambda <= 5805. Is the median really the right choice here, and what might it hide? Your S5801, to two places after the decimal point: 1.00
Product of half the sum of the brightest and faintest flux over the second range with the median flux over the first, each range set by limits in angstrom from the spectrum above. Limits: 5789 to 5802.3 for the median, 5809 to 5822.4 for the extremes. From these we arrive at 2059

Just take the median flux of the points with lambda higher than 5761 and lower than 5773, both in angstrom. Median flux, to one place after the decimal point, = 45.5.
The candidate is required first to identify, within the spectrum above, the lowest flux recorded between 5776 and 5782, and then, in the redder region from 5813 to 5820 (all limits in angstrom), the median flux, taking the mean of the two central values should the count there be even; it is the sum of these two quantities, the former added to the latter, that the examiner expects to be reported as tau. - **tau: 92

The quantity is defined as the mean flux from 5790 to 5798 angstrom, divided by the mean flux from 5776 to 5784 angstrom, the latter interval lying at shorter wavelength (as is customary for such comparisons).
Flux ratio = 0.98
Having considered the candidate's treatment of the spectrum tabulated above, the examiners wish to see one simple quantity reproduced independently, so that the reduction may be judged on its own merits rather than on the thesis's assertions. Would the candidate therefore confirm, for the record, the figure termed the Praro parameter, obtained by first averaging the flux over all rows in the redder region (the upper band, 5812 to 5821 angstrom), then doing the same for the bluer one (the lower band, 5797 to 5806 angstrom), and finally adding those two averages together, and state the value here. 93.8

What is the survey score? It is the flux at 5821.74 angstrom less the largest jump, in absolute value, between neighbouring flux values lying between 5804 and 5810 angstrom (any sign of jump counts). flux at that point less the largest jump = 38.1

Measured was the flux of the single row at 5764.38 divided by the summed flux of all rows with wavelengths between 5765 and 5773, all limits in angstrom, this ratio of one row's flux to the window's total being 0.18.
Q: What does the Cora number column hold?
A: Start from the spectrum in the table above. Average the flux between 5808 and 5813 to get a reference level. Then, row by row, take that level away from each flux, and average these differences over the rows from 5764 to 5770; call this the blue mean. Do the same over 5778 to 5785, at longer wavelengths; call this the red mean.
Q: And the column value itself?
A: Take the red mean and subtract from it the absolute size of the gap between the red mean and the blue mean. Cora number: -3.7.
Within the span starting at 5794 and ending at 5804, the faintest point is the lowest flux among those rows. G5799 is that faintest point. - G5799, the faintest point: 44.54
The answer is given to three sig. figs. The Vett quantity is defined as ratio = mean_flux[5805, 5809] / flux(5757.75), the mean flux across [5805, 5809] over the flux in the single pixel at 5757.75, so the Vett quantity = 1.18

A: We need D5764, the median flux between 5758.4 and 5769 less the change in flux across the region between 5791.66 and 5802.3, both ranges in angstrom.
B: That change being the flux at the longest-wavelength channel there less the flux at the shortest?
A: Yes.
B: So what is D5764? 39.9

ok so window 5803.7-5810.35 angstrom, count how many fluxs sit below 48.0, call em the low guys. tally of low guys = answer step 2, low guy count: 5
